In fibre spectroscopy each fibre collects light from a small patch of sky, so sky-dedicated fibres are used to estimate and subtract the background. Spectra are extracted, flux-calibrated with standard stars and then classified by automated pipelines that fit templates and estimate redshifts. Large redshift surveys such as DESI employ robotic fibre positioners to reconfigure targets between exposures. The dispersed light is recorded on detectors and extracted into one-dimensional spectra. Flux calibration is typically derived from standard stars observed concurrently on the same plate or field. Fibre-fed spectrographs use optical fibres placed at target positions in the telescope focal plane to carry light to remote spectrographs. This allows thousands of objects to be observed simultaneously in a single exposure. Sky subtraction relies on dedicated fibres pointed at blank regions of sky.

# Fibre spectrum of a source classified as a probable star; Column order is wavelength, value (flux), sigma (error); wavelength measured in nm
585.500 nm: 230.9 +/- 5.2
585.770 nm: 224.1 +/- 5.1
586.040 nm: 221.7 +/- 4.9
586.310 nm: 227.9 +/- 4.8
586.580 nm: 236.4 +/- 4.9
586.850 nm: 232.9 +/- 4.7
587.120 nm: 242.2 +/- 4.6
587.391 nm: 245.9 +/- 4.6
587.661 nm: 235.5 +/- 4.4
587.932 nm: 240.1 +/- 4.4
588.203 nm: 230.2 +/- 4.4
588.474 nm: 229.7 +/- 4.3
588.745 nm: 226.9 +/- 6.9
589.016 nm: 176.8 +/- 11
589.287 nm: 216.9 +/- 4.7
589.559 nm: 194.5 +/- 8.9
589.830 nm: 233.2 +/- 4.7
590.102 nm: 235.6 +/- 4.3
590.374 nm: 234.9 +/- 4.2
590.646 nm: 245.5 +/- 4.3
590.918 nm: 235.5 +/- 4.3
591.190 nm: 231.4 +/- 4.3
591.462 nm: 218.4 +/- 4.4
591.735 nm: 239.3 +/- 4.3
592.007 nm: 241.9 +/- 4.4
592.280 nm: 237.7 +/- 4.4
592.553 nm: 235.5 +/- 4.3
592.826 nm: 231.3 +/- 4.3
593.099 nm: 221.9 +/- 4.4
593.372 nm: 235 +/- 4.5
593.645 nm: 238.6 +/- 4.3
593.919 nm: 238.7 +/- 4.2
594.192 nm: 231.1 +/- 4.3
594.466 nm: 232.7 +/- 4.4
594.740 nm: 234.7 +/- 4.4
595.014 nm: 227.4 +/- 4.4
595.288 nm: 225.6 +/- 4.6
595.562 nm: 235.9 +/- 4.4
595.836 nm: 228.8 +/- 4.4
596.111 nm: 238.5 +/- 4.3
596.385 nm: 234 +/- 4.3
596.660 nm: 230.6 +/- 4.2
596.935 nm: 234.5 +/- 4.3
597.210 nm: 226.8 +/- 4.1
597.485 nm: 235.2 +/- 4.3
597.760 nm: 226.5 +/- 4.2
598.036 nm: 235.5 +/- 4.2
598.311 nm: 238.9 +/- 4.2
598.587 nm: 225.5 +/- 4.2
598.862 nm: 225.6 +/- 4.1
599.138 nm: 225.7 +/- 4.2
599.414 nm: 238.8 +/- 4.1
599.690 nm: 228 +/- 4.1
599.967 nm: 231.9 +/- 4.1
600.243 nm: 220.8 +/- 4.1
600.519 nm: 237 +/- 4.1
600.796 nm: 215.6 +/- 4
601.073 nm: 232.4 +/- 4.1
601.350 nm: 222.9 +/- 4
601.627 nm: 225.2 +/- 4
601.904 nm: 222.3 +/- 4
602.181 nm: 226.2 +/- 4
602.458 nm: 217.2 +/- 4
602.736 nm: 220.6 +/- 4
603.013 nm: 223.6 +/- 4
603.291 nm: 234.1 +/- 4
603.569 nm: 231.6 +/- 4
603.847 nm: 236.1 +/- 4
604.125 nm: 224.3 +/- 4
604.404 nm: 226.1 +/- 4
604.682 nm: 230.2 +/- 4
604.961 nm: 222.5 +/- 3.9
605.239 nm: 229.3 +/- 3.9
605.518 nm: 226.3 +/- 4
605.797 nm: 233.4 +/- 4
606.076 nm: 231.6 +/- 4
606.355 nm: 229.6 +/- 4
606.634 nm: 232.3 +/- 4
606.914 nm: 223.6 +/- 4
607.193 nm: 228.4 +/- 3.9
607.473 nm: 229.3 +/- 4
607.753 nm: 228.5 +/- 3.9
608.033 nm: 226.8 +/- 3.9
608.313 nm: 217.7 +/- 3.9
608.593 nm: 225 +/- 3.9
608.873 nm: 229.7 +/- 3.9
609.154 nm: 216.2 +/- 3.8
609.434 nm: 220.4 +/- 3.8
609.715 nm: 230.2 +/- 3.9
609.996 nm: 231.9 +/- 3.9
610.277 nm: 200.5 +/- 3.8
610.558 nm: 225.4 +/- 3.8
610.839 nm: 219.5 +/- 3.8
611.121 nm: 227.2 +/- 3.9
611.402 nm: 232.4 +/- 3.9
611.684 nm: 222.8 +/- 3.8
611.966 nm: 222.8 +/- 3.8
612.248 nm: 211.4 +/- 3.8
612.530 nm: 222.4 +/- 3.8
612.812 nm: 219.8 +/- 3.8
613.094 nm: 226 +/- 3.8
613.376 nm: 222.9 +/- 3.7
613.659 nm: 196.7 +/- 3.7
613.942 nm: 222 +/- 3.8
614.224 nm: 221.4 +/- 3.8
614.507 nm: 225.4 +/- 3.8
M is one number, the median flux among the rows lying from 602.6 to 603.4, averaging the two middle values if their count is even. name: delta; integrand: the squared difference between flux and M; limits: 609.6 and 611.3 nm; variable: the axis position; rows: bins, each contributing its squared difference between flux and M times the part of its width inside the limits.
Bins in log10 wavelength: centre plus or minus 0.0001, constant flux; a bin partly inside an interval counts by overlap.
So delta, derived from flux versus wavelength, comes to 193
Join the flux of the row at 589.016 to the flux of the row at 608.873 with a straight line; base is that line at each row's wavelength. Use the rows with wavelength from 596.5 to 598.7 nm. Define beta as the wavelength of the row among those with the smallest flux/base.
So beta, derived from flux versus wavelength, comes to 598.587 nm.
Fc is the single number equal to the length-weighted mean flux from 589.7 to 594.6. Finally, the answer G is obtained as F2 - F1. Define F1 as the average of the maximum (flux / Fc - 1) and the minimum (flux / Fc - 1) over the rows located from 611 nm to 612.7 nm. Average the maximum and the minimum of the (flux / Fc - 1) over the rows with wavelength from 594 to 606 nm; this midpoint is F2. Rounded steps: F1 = -0.053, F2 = -0.030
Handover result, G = 0.023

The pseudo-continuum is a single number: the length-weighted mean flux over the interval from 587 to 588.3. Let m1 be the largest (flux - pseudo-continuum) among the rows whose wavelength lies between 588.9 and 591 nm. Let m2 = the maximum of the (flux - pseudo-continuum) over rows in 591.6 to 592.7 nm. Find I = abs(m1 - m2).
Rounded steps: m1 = 7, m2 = 3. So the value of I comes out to 3.6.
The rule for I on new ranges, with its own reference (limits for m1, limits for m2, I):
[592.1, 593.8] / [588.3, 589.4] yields 8.9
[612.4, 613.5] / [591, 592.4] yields 15.9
